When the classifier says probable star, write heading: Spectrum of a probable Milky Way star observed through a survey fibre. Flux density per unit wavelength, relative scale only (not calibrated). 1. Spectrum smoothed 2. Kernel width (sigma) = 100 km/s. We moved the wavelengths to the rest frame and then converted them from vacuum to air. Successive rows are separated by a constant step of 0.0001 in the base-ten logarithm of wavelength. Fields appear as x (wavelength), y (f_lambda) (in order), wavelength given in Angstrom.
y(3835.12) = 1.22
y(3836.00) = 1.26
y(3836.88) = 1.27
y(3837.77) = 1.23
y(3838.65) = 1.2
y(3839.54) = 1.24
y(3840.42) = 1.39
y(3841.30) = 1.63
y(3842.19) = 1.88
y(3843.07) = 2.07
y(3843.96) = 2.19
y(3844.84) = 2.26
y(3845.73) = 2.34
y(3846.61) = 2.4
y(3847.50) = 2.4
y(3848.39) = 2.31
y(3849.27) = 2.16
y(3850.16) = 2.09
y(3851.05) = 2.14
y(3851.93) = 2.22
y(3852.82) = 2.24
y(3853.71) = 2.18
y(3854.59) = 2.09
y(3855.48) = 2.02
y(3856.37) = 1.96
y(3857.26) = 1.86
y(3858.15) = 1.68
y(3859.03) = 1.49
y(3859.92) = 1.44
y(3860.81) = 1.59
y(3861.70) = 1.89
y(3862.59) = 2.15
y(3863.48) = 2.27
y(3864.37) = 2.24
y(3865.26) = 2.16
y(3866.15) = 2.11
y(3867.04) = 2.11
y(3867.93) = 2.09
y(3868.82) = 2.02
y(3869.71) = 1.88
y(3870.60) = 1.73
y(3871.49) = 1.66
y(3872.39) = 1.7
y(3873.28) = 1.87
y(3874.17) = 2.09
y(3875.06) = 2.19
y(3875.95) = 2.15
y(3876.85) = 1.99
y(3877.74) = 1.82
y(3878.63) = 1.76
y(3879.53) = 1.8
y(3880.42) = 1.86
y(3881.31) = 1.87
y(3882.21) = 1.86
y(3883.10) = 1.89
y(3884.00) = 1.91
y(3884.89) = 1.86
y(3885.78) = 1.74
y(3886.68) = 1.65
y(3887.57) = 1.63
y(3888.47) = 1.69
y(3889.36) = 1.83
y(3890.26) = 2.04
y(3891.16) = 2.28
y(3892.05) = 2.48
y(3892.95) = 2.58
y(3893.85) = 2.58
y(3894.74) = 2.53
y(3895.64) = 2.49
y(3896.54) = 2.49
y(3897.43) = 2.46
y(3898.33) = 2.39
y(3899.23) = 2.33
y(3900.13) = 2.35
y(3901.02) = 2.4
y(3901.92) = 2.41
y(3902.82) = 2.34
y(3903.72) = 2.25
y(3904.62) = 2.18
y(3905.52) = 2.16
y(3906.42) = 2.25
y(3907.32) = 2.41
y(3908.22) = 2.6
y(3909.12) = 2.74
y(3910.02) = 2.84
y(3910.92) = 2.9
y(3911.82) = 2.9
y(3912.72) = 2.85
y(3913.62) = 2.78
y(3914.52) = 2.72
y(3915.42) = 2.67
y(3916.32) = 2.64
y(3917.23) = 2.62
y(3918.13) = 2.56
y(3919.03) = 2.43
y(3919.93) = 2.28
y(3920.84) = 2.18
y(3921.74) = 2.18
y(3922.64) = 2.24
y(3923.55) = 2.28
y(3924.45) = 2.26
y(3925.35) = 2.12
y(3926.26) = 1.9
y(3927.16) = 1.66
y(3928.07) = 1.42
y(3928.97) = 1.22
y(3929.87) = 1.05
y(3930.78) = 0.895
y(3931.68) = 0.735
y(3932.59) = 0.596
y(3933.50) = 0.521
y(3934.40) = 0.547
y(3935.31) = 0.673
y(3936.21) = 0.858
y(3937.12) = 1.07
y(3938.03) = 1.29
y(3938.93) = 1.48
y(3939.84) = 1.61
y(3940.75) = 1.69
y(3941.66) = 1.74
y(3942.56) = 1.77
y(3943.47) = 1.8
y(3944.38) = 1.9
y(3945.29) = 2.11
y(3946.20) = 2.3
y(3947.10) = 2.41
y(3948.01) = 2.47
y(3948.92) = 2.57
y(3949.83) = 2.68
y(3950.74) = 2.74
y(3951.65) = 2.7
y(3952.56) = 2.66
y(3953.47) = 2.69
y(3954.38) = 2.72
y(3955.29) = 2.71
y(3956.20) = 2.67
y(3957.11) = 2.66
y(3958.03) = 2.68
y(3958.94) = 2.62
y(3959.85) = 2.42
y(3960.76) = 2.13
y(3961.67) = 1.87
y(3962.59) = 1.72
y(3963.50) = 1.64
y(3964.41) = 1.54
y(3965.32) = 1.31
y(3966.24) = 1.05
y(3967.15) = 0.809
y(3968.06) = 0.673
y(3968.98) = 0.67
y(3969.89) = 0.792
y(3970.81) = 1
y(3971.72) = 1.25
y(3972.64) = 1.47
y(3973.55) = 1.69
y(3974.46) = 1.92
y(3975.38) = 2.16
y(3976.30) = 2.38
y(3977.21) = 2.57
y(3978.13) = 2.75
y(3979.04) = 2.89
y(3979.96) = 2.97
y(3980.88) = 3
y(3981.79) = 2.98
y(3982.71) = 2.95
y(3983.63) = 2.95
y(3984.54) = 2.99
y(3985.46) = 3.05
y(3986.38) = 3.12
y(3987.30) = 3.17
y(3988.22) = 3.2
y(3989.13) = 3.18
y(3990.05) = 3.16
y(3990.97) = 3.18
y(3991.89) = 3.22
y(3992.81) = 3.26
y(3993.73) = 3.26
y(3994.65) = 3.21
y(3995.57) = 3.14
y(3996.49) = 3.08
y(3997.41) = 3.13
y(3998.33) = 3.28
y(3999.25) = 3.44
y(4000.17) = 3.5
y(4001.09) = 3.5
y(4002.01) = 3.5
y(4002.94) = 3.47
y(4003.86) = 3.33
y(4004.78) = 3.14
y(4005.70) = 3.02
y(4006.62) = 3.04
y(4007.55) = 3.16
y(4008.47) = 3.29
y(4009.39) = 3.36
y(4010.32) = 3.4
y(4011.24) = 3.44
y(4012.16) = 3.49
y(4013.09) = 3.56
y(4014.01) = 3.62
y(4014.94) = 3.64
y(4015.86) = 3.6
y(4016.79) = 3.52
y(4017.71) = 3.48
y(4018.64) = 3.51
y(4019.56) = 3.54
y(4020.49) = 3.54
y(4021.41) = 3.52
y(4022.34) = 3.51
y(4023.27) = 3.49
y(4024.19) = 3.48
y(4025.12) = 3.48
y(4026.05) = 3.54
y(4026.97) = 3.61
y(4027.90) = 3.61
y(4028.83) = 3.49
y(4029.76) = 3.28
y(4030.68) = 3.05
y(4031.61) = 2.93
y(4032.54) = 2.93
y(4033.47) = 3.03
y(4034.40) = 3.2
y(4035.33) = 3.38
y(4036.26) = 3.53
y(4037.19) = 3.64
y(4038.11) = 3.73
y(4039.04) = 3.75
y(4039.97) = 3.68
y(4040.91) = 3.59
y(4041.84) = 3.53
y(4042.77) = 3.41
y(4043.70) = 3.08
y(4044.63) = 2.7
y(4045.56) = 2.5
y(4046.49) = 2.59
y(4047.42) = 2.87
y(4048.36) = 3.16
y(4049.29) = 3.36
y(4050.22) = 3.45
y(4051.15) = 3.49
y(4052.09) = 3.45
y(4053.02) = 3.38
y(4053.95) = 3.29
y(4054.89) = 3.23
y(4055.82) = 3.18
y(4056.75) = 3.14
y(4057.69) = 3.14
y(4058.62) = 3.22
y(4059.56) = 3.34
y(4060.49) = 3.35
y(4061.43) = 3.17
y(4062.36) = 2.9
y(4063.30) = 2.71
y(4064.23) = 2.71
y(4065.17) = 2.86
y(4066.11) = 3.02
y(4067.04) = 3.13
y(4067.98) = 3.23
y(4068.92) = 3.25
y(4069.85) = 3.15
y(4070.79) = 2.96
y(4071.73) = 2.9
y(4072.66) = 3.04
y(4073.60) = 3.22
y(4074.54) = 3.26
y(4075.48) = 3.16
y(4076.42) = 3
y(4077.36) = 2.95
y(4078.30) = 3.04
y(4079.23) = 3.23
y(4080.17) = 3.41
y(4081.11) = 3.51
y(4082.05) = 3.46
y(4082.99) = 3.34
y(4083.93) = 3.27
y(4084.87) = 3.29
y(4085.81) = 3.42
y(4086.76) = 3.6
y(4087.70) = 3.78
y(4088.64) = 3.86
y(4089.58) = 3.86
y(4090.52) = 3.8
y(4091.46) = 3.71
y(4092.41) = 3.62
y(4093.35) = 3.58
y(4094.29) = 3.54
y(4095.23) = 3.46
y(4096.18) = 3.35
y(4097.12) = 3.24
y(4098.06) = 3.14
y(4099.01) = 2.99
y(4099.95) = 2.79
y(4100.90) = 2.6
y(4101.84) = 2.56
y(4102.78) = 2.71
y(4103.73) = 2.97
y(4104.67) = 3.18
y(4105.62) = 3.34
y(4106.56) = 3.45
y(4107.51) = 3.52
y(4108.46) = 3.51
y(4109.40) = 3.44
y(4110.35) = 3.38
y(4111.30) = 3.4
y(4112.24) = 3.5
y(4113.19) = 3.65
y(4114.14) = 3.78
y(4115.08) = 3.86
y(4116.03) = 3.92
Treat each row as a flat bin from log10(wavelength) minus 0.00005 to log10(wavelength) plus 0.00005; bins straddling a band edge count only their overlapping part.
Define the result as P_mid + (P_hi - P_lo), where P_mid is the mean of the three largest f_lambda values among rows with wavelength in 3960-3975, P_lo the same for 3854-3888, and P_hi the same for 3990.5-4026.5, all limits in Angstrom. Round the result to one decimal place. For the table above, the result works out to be 3.4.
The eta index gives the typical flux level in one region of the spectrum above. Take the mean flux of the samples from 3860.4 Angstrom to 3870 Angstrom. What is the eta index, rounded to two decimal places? 2.05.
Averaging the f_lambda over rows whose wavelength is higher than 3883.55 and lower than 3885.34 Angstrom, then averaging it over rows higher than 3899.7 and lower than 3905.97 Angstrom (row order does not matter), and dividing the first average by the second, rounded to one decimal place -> 0.8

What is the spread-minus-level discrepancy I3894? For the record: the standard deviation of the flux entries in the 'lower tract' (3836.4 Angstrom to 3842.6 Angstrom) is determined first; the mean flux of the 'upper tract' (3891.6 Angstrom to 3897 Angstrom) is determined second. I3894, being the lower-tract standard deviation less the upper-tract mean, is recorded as -2.3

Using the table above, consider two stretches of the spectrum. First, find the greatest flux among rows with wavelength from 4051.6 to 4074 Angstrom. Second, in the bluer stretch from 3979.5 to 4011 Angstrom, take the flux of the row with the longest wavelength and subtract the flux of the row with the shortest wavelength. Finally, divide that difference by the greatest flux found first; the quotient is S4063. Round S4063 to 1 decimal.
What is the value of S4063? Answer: 0.1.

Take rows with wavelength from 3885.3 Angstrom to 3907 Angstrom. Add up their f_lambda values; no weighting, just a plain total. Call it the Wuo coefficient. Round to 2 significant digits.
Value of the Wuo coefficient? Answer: 54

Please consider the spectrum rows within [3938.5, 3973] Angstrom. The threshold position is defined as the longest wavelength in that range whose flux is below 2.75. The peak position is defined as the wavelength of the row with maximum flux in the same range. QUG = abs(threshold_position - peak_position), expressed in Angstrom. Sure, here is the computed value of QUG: 21.9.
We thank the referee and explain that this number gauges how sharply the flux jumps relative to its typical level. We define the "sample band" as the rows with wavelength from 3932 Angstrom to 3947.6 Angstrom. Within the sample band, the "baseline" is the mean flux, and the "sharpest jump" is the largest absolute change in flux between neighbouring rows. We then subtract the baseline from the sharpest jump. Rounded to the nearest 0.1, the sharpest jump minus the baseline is -1.2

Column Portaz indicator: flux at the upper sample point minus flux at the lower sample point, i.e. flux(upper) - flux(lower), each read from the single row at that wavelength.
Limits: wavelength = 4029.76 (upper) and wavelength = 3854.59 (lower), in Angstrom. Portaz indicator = 1.2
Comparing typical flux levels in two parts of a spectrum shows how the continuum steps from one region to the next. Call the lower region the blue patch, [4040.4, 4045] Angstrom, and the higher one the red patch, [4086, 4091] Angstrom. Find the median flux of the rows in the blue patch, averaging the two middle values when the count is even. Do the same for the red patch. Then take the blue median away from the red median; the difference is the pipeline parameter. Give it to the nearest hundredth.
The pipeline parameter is 0.39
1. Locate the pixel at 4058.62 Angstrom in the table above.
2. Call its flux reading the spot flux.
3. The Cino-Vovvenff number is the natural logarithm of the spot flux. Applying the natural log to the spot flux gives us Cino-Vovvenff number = 1.17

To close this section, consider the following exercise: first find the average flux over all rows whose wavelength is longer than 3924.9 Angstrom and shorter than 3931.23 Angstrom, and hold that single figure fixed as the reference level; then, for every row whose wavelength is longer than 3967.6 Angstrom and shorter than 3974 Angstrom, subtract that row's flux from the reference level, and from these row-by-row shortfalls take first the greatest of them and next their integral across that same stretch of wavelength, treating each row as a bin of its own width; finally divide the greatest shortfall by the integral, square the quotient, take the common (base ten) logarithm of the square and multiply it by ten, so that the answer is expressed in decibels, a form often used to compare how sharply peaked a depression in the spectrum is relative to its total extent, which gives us -10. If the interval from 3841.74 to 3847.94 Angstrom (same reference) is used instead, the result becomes -21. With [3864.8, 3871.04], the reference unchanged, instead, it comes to -22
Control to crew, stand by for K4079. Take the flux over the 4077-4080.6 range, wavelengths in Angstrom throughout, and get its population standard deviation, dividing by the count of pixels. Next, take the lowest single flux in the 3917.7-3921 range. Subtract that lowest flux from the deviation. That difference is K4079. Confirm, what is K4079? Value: -2.0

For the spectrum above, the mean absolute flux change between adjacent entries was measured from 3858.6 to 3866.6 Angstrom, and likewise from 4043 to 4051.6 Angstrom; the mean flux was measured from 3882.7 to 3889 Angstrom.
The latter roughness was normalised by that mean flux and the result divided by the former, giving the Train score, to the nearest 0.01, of 0.85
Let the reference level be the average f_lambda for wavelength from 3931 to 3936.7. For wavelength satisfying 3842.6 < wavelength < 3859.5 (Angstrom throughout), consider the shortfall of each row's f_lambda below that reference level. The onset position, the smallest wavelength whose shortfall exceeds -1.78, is 3843.07 Angstrom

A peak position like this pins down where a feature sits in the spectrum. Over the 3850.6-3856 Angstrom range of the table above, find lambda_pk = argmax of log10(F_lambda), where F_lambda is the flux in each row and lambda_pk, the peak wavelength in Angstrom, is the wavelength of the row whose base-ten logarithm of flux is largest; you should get 3852.82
